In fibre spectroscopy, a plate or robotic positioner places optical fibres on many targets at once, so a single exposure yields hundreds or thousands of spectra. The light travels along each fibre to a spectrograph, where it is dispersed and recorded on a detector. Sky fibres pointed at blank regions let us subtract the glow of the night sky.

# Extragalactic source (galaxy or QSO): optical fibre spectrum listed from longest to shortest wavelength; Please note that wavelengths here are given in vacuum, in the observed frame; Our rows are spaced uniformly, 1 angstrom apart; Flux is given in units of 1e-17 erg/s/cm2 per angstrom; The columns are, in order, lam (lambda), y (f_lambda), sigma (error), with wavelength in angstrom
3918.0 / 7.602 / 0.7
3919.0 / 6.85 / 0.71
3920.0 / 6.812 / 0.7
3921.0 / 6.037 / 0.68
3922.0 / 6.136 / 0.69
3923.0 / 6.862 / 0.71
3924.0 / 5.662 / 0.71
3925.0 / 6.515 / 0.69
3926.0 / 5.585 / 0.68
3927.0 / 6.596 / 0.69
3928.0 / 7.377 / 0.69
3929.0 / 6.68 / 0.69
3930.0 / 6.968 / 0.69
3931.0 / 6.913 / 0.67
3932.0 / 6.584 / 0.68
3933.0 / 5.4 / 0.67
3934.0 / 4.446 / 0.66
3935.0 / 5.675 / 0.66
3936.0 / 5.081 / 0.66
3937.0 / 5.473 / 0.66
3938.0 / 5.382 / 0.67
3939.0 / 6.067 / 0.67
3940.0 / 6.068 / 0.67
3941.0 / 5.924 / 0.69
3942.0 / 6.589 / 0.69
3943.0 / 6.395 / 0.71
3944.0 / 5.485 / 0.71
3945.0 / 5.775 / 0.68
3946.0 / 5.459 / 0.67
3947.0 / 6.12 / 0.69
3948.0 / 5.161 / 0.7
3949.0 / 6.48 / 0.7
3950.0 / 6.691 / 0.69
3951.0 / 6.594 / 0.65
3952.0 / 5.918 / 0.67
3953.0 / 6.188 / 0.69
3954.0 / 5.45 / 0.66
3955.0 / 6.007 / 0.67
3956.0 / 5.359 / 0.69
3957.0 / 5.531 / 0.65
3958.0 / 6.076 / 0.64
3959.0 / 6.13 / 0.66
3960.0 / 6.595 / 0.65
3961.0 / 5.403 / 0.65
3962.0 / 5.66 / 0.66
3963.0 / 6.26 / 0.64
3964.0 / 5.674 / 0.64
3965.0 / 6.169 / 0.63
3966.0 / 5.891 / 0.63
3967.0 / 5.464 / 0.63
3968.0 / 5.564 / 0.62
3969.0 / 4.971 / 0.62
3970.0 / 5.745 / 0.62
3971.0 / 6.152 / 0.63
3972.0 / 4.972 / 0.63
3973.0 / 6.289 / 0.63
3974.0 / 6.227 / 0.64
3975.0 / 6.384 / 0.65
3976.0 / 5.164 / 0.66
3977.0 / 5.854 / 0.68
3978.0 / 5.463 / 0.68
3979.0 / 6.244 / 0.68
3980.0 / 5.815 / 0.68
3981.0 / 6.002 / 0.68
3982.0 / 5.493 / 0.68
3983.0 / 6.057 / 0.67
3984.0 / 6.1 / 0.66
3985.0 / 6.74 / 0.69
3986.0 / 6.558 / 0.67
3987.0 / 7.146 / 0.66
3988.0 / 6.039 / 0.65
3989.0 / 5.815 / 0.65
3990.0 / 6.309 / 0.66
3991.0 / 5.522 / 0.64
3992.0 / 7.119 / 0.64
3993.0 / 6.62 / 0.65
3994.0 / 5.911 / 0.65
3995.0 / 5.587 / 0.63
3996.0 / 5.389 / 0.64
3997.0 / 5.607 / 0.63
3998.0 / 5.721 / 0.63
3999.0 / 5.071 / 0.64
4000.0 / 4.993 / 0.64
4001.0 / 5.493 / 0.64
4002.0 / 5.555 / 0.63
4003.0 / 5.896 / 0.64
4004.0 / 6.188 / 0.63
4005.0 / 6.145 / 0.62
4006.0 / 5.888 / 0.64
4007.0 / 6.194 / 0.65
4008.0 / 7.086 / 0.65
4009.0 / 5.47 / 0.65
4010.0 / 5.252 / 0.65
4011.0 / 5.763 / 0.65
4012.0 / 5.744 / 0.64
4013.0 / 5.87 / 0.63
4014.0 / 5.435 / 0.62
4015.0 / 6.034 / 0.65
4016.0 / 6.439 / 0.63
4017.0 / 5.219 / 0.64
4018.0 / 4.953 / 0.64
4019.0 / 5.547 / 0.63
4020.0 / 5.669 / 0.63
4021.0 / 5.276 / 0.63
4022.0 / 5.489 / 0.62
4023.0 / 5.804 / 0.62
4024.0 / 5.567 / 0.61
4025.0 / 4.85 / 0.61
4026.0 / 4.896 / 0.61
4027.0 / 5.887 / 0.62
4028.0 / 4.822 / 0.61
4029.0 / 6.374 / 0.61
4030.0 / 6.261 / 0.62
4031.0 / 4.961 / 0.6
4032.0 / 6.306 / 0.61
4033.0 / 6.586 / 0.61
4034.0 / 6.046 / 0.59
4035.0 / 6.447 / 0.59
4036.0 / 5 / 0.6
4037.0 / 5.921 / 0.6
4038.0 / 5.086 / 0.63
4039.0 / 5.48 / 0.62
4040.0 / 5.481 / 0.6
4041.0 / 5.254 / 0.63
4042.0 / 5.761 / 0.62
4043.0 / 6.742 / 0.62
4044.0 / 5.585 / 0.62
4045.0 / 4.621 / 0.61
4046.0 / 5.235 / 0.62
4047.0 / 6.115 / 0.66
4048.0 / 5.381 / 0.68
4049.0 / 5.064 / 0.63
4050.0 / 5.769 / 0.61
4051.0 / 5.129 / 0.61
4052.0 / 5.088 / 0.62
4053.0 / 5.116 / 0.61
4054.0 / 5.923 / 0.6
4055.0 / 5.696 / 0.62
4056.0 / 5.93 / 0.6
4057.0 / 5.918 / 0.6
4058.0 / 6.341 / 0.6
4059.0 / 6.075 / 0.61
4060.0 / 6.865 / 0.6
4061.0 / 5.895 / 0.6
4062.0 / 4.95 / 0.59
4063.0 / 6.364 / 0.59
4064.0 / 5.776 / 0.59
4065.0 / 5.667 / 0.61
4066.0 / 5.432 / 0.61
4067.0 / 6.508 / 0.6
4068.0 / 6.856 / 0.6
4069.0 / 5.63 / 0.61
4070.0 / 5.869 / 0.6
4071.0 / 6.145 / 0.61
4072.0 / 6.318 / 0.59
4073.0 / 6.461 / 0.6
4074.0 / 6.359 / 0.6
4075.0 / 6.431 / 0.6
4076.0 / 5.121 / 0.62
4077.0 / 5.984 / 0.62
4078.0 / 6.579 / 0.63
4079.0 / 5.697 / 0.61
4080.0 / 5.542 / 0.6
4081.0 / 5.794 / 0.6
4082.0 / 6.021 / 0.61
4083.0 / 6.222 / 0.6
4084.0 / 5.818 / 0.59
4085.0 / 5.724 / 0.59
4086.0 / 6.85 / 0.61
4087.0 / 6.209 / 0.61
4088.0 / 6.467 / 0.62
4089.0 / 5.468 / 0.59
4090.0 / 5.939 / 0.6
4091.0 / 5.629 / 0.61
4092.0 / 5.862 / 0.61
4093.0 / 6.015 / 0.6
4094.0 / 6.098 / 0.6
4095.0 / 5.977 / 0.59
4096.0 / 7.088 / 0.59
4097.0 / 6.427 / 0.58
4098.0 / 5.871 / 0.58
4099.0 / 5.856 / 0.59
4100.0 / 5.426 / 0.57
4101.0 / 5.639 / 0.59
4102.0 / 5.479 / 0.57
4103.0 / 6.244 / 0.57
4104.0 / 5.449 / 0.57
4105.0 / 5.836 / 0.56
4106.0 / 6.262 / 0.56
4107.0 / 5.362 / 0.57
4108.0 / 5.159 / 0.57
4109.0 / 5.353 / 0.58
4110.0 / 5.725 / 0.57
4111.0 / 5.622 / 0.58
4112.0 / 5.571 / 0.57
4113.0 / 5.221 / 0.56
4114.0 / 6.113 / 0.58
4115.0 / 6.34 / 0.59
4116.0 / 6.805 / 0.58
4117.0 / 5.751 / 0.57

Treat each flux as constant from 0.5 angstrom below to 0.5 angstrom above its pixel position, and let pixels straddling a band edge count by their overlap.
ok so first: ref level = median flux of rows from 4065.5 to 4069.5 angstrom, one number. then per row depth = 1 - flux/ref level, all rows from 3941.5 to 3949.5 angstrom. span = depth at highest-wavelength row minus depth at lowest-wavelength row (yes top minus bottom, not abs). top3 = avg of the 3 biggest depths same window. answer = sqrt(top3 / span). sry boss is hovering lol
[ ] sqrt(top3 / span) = 2.5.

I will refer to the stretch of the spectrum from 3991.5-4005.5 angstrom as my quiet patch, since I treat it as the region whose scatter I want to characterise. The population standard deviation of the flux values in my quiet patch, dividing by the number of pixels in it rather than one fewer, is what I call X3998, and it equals 0.55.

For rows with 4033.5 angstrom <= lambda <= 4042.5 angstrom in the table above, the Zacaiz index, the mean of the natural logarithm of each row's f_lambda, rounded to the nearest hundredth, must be 1.72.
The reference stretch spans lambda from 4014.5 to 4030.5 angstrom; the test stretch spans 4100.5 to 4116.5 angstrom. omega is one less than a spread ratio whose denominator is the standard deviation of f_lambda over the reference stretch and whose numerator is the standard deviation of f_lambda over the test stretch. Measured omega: -0.14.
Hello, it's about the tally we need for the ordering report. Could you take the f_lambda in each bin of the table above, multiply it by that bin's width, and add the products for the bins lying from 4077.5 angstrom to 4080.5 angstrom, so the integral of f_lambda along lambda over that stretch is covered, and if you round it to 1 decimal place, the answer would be 17.8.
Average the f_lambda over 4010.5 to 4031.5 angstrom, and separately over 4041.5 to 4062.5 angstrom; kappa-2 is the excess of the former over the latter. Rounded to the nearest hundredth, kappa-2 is -0.11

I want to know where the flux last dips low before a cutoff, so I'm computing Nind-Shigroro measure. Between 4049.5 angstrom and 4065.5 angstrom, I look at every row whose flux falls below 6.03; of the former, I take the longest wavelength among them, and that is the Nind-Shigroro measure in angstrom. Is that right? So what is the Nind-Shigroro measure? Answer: 4065.0 angstrom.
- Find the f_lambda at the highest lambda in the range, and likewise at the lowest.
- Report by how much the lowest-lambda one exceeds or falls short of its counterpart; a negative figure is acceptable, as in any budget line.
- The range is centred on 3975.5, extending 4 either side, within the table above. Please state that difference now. -1.3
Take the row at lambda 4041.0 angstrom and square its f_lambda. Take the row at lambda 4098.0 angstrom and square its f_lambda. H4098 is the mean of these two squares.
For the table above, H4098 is 31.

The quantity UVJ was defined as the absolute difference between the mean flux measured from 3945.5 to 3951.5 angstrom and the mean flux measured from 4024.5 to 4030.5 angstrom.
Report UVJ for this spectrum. 0.57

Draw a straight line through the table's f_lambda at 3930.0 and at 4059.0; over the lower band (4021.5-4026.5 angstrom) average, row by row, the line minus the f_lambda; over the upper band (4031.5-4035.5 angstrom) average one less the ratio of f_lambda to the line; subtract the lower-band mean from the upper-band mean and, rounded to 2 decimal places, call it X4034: -1.01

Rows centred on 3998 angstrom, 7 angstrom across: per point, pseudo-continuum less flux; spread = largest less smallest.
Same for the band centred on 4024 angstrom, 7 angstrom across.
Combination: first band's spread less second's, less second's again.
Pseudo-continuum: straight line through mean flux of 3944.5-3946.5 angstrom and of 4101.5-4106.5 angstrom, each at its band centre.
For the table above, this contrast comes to -1.3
